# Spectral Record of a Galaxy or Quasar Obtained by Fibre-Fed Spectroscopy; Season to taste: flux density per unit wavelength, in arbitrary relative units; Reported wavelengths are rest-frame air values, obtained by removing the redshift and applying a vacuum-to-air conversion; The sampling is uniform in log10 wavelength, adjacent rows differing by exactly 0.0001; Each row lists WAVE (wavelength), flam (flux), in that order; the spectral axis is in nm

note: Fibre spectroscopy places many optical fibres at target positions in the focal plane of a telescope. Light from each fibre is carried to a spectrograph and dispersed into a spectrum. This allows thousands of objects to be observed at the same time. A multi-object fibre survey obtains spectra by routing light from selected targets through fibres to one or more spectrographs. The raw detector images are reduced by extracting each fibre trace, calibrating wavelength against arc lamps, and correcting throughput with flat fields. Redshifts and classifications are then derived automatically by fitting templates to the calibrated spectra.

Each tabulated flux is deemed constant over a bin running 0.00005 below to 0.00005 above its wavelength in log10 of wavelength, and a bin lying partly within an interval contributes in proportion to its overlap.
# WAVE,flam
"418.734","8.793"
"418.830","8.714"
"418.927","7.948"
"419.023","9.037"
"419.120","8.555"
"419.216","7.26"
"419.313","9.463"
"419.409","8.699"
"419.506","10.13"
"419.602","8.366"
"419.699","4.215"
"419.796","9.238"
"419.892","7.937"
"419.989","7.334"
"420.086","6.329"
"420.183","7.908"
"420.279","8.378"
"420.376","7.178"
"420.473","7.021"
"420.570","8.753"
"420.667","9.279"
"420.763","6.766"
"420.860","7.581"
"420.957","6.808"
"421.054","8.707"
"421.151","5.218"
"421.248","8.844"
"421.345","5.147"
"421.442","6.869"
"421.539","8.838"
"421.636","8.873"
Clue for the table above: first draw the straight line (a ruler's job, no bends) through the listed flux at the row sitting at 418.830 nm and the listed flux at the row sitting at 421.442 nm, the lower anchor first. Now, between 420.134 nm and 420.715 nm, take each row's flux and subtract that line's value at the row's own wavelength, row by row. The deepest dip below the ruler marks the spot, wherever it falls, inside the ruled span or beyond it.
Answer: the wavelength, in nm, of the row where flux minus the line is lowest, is 420.473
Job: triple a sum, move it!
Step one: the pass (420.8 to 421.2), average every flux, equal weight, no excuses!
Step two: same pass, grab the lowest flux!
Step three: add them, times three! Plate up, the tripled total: 37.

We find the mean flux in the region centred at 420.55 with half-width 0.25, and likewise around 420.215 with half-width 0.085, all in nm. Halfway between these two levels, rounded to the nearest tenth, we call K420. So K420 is 8.0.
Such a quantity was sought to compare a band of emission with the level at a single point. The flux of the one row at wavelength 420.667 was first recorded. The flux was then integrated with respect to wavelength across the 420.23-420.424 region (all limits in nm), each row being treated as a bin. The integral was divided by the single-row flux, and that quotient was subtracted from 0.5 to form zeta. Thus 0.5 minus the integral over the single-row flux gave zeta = 0.34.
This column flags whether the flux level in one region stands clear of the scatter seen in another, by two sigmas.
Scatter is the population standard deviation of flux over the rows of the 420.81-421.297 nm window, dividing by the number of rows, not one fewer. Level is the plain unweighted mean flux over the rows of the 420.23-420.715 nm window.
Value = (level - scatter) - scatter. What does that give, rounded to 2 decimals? 5.45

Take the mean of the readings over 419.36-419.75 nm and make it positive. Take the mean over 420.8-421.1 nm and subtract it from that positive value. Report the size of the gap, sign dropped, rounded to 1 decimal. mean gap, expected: 0.2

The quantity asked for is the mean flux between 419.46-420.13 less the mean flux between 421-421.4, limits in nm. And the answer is 0.7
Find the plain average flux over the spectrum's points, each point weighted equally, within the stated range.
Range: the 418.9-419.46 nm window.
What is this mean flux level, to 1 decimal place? 8.5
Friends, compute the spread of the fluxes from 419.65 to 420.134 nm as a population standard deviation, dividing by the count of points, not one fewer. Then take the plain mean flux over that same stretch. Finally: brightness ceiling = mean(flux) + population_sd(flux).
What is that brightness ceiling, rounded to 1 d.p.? 8.7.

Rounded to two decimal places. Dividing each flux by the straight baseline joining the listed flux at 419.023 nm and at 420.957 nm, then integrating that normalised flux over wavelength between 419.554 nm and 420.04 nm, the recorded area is 0.44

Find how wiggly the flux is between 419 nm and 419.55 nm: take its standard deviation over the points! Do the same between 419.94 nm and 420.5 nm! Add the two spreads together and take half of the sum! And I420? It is 0.8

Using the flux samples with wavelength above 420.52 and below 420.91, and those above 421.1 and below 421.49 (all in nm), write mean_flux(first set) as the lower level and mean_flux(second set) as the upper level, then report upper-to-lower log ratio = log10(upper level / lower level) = -0.09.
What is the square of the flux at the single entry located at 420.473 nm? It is 49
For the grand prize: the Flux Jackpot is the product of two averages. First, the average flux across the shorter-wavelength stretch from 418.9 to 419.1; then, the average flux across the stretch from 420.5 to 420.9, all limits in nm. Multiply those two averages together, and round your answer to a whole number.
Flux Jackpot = 69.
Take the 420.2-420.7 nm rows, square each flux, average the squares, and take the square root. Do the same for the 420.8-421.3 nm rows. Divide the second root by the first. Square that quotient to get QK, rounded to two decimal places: 0.85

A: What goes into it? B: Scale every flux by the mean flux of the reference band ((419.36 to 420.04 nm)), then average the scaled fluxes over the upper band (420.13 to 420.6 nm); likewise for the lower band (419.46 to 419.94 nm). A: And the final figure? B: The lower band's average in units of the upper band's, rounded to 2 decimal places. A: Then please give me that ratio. 1.02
